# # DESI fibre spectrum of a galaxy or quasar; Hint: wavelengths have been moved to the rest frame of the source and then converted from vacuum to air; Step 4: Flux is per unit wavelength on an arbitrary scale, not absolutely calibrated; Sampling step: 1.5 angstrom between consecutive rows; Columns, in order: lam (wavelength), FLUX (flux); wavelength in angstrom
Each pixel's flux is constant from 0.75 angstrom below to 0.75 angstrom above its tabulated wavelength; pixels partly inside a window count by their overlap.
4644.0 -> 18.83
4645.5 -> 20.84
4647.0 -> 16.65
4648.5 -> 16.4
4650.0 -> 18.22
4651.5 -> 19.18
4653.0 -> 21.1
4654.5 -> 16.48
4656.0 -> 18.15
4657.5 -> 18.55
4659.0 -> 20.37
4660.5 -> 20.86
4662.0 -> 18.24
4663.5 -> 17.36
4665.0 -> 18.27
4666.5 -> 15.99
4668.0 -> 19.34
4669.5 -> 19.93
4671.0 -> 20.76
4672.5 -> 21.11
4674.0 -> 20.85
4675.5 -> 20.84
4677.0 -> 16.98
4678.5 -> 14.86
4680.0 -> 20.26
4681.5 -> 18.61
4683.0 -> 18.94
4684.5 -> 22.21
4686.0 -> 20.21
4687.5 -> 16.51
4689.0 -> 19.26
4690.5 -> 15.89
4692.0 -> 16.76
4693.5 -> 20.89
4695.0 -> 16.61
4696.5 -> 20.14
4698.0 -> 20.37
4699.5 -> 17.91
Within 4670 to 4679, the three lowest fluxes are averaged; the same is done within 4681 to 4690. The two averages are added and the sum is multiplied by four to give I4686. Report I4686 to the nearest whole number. 142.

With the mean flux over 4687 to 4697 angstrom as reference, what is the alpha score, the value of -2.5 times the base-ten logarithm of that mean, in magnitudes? -3.14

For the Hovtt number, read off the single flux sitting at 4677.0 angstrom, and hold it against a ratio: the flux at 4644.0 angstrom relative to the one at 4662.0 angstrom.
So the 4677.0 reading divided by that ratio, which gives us 16.4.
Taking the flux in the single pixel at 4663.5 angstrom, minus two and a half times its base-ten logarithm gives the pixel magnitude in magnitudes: -3.10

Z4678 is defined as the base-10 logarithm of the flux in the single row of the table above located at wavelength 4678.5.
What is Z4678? 1.17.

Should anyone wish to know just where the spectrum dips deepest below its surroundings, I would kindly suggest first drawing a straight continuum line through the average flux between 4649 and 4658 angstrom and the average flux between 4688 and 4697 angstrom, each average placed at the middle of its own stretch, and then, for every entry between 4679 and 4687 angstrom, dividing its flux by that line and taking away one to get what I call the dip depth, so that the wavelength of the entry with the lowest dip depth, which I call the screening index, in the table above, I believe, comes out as 4681.5 angstrom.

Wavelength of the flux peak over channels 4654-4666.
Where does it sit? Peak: 4660.5 angstrom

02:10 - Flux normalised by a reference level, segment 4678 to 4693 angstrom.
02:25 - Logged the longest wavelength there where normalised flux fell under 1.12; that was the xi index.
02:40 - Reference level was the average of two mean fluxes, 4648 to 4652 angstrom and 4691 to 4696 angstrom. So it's 4692.0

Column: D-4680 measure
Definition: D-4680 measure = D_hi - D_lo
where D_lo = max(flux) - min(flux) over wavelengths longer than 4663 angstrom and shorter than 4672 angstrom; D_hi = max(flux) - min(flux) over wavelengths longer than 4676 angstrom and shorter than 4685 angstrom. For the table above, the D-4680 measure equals 2.6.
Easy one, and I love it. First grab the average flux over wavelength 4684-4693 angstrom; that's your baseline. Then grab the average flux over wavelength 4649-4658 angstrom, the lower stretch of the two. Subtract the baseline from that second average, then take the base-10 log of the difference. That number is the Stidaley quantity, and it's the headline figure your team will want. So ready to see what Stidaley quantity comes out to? -0.9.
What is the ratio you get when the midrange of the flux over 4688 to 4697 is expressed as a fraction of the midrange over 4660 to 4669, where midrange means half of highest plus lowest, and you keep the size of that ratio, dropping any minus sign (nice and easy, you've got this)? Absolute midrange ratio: 1.00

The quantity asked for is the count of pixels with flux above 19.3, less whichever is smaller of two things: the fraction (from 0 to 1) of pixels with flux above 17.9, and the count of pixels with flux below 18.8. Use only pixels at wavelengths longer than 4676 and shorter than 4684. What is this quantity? 0.40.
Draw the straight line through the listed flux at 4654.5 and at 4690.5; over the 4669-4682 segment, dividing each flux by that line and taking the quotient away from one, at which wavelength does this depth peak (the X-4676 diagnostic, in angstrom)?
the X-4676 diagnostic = 4678.5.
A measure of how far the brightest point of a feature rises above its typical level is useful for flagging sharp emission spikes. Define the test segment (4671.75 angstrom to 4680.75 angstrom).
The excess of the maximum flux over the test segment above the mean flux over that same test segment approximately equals 2.0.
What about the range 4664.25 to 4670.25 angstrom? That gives 1.5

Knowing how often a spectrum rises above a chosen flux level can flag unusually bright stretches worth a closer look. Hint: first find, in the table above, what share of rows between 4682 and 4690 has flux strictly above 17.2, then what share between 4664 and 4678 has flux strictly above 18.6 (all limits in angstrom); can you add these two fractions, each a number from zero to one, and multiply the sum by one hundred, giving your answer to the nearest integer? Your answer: 147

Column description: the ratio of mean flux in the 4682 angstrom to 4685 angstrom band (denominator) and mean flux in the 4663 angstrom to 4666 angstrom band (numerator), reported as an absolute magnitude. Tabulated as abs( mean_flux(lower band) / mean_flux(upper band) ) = 0.87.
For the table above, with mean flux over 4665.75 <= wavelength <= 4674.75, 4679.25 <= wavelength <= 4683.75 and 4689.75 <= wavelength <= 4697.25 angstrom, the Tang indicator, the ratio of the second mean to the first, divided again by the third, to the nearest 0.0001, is 0.0543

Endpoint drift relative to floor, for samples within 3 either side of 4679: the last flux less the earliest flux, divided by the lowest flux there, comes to 0.11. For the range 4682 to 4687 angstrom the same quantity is 0.07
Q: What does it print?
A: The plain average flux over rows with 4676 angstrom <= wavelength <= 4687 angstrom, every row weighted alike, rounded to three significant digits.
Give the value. 18.9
